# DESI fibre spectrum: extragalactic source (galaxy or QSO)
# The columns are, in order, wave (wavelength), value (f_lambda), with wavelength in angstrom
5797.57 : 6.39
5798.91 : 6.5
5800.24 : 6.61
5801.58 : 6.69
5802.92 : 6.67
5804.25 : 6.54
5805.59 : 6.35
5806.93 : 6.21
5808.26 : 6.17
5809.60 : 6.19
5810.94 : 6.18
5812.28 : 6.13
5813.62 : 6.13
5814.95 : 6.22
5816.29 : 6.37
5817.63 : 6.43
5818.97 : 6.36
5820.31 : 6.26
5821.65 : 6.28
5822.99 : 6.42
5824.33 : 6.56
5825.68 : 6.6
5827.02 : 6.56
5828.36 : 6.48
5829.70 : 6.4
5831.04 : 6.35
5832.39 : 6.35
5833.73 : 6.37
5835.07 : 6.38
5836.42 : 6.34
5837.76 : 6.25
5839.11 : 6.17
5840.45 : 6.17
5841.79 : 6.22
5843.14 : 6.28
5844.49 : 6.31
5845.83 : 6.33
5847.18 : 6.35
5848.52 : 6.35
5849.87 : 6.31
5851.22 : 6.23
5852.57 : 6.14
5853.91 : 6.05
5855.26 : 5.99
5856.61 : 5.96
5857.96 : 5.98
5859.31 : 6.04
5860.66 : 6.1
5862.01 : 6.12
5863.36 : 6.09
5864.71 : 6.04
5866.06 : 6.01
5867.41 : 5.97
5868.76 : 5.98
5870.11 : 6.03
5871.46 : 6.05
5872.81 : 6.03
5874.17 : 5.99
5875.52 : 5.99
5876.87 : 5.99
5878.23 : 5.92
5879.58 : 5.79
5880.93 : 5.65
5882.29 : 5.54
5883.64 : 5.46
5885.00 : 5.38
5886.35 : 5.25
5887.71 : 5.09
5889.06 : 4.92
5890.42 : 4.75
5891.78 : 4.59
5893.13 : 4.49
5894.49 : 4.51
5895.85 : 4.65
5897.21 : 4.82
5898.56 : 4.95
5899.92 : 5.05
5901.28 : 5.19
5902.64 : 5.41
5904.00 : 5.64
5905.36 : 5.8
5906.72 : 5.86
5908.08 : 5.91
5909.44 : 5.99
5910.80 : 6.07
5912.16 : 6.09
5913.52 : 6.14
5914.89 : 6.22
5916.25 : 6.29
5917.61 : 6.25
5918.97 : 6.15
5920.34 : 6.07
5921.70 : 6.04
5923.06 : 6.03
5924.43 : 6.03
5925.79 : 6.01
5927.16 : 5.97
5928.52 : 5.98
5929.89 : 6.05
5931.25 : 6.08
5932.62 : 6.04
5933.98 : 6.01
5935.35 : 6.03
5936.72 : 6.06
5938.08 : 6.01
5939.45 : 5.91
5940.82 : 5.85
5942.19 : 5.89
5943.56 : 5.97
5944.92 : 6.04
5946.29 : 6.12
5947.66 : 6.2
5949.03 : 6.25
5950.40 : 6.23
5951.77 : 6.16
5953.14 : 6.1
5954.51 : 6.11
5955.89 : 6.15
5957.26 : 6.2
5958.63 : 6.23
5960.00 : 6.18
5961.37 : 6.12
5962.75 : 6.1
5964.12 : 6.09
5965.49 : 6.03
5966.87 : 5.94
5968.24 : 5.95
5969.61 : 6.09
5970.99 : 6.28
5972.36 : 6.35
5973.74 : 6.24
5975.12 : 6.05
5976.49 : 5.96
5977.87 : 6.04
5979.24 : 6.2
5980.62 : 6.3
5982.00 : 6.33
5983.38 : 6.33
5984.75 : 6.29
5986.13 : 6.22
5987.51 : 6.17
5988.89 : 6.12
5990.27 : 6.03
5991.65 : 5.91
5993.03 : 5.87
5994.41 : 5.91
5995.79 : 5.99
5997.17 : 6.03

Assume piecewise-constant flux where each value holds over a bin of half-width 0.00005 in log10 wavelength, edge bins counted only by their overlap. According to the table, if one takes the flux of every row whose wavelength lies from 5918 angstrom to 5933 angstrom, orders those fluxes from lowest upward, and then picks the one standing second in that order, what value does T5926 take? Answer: 5.98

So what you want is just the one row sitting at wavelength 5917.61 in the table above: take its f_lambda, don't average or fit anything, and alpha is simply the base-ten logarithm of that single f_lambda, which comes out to 0.796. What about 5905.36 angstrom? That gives 0.763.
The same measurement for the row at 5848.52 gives 0.803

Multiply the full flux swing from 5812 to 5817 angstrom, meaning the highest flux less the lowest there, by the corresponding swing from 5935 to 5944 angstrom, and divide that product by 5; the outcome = 0.010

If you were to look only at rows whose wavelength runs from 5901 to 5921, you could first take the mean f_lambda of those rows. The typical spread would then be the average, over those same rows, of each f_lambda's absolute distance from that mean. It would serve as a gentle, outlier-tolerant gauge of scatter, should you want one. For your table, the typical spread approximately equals 0.24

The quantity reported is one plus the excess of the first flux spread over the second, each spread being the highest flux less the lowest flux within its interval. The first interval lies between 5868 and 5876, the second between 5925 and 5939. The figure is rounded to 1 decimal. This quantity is 1.0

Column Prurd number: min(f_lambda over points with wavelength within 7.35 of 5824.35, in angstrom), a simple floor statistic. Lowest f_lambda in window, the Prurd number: 6.26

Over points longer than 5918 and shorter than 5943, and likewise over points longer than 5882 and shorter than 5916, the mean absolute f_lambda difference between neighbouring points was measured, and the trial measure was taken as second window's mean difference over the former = 3.0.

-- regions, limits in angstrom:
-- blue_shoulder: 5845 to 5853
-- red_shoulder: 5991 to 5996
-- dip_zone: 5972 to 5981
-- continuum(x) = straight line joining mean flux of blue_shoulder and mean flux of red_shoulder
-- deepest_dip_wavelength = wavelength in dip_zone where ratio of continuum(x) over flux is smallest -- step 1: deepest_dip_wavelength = 5972.36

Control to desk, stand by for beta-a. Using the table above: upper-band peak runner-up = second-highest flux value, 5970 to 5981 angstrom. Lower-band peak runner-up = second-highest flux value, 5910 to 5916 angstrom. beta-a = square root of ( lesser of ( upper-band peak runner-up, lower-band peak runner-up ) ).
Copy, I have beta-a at 2.48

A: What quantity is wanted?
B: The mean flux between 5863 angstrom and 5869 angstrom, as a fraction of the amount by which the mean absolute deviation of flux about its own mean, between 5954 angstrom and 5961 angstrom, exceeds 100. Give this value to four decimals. -0.0602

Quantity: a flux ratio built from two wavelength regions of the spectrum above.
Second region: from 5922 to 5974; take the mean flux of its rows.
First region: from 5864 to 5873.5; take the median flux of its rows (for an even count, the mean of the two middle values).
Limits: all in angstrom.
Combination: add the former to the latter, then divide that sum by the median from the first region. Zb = 2.01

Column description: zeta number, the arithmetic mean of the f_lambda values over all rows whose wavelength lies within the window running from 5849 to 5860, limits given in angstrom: 6.09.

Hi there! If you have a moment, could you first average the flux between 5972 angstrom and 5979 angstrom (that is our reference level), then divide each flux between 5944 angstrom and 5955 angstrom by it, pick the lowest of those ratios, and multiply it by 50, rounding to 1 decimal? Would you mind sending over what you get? 49.3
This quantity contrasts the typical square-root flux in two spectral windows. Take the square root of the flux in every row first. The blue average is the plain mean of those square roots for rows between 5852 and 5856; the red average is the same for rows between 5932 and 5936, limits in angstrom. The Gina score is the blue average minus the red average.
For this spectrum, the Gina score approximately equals 0.007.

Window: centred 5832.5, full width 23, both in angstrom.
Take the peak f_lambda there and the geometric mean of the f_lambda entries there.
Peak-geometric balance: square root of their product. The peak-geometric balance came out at 6.48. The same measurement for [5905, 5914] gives 6.06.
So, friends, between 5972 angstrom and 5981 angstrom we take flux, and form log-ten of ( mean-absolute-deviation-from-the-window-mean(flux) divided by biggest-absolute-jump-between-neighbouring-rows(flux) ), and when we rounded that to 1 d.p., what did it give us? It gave -0.2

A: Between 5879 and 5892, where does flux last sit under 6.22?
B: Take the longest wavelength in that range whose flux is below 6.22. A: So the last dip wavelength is 5891.78 angstrom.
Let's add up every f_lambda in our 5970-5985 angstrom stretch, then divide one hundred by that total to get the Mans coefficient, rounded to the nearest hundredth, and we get 1.46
